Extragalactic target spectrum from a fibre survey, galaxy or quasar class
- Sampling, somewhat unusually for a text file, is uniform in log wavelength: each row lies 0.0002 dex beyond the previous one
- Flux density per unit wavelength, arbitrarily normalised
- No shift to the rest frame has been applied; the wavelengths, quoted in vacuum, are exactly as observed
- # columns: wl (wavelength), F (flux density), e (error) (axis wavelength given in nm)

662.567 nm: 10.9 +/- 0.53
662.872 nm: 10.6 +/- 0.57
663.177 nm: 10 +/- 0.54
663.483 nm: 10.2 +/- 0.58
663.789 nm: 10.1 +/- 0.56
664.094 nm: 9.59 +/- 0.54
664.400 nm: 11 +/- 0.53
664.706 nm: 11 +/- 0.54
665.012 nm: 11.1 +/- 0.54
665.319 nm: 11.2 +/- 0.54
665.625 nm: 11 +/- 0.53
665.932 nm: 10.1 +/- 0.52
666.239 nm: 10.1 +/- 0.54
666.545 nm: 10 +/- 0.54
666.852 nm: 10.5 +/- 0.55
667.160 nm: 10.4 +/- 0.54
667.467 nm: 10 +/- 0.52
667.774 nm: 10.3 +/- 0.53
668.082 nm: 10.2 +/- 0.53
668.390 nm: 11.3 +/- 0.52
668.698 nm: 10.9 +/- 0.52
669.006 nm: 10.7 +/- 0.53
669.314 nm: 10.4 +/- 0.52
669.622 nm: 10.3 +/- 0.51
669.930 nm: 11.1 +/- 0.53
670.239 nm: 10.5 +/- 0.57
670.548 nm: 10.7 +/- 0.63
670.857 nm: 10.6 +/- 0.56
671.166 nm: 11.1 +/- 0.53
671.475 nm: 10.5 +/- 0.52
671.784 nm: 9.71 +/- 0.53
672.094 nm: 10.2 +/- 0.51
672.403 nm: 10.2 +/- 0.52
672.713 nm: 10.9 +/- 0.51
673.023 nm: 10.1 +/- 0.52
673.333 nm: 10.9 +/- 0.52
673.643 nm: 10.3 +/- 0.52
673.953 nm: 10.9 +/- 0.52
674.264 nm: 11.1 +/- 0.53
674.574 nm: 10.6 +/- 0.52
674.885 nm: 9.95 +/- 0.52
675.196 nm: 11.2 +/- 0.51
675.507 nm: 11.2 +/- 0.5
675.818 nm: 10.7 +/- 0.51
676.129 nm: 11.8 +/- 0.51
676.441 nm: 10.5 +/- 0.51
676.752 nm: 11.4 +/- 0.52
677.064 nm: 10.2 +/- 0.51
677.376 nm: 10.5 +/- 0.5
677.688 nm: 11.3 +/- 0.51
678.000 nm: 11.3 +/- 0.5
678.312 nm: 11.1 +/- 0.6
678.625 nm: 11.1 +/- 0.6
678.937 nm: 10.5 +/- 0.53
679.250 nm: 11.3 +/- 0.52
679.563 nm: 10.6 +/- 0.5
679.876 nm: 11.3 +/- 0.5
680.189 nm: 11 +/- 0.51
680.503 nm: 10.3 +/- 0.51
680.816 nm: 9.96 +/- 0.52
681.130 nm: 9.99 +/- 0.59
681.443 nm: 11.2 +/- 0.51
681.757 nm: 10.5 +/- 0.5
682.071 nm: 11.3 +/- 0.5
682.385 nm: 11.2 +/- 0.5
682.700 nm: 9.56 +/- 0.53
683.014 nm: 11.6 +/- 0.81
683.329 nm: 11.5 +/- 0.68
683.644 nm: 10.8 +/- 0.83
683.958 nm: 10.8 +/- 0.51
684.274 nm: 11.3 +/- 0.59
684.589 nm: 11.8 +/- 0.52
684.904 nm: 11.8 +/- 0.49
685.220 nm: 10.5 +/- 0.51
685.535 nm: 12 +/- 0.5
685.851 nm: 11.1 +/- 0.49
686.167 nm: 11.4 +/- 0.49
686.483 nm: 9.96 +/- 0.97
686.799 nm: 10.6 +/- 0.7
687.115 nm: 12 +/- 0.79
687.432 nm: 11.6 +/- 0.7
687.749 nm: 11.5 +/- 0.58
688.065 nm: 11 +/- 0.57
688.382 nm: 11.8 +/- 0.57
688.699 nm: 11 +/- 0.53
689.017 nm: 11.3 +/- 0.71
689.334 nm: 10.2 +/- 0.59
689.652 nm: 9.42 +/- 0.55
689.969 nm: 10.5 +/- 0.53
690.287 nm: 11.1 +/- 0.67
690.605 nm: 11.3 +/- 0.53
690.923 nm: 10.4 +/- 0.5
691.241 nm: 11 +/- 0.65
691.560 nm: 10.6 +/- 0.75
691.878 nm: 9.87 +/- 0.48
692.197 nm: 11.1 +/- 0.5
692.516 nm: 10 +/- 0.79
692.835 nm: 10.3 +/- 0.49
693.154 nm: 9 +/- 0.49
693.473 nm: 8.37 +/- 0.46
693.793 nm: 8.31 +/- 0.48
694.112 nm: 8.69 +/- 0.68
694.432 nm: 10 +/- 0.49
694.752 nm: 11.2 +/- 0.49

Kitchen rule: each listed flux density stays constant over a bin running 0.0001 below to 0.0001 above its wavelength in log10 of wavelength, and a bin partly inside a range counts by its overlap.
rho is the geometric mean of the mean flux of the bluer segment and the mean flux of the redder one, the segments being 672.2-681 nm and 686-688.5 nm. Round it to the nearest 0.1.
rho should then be 11.0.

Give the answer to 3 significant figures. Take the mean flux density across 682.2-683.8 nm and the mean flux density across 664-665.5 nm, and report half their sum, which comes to 10.9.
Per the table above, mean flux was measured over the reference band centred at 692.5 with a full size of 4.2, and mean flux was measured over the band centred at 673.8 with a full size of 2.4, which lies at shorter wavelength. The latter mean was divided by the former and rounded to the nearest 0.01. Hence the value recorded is 1.07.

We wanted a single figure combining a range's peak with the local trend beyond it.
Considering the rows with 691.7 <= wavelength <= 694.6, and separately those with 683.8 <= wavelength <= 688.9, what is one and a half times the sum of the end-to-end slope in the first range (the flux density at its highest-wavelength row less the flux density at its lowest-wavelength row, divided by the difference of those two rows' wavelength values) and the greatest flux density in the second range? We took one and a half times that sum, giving 18.1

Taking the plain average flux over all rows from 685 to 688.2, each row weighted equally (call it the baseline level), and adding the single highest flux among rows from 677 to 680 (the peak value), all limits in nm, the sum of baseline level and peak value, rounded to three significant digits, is 22.5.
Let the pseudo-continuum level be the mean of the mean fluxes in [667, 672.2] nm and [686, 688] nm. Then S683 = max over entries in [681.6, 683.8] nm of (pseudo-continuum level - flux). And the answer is 1.29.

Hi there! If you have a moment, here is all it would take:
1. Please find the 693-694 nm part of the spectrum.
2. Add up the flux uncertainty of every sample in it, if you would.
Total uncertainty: 1.43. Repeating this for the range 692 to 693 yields 1.78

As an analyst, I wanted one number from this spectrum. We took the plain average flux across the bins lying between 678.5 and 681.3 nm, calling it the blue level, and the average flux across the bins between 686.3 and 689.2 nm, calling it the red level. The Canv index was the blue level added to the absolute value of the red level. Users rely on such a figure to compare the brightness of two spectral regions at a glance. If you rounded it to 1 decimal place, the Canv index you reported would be 21.9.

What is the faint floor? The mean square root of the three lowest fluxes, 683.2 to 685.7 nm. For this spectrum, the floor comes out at 3.27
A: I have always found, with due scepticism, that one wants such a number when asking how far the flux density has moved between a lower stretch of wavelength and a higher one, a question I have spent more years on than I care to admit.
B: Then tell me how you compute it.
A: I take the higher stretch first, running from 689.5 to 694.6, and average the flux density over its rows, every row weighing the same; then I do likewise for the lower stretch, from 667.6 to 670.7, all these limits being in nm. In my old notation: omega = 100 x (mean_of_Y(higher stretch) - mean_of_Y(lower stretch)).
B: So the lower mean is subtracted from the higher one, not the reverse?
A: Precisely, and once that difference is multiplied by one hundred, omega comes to -64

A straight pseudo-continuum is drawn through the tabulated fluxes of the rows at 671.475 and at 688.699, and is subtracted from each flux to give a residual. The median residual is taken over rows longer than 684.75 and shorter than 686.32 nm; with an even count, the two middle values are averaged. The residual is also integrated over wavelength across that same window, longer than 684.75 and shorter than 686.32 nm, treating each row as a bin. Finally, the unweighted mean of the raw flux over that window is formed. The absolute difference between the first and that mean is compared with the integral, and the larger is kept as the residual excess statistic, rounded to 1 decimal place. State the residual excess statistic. 10.9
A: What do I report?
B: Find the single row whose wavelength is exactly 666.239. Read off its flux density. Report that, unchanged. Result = 10.1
